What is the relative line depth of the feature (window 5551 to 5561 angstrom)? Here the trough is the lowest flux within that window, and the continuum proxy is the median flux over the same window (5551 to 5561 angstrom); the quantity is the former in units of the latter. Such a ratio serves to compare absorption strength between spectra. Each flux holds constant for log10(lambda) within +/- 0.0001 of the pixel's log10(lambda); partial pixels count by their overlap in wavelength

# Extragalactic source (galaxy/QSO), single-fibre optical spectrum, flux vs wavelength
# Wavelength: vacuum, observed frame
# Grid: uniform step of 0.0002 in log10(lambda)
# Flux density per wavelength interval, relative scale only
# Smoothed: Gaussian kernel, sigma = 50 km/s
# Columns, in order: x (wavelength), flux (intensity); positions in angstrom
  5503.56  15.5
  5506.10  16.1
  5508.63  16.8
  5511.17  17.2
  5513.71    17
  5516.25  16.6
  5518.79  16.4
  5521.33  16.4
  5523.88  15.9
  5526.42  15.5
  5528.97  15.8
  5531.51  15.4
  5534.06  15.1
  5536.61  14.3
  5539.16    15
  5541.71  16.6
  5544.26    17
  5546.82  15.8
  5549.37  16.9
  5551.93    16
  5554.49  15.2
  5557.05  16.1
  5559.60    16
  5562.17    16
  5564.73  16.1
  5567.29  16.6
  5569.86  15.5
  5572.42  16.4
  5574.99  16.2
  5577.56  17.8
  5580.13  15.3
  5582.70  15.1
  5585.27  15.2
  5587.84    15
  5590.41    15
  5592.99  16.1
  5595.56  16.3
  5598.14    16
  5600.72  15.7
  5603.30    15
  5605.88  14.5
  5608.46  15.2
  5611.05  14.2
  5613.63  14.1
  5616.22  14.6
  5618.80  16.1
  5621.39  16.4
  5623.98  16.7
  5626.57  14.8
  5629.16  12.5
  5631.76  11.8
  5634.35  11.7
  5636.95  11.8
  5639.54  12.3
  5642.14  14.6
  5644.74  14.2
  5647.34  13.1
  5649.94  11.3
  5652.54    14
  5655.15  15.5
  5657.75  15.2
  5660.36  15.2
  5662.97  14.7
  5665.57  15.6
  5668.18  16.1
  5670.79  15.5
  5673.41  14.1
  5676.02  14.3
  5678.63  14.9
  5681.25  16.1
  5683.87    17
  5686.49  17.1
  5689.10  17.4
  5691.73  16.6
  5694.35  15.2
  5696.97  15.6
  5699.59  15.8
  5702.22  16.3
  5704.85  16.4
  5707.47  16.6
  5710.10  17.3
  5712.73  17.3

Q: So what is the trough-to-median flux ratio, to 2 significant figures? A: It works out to 0.95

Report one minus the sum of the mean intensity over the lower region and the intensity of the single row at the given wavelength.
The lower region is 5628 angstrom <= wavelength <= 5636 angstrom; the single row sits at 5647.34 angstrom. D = -24.1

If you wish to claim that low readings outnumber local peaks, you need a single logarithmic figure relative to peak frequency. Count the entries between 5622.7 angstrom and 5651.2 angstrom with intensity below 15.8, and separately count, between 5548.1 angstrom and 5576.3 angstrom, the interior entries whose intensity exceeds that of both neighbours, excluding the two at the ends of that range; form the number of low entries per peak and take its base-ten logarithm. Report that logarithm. 0.52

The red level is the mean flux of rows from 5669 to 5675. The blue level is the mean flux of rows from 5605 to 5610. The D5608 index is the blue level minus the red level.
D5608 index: 0.0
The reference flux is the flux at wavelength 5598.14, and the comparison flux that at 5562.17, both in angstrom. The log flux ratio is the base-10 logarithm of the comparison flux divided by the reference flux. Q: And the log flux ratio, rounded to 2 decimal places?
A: 0.00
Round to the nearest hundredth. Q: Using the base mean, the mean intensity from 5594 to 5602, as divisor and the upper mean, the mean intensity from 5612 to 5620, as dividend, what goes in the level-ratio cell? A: 0.93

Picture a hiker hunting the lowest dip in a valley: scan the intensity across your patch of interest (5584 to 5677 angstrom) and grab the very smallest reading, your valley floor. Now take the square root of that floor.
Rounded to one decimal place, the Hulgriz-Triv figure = 3.4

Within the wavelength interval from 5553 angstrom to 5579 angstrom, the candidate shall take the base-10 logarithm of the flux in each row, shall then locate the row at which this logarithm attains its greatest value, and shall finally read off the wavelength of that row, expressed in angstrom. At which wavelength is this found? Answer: 5577.56 angstrom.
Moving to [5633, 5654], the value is 5642.14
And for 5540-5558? 5544.26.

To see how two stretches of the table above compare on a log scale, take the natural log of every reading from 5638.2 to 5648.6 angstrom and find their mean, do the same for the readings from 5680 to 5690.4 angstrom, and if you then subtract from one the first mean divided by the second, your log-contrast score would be 0.079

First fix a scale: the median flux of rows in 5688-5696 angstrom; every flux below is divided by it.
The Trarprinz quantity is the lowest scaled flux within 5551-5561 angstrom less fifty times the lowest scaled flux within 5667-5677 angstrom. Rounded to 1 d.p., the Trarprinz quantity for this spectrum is -41.6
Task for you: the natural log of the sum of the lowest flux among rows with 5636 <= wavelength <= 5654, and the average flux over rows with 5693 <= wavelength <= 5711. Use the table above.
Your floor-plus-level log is 3.31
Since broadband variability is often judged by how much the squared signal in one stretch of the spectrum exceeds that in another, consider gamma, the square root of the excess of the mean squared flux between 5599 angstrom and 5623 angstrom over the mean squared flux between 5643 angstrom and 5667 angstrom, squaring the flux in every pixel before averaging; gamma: 4.7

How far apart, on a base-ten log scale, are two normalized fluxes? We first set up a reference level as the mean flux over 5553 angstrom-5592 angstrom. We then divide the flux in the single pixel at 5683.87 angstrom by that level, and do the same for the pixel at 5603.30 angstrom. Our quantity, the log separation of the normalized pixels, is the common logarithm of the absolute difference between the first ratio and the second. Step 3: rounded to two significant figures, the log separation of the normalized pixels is -0.90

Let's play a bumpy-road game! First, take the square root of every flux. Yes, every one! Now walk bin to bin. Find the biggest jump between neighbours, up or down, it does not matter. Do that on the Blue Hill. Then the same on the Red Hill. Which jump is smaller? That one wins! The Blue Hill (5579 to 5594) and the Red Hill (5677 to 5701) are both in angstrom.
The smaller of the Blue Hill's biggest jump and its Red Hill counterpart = 0.14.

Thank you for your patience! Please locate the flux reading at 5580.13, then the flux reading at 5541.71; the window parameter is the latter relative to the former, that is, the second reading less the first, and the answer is 1.3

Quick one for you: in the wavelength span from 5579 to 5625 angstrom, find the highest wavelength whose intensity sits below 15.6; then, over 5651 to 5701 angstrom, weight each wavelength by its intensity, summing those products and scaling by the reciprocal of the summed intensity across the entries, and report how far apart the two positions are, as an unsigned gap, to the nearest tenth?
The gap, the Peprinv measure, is 60.3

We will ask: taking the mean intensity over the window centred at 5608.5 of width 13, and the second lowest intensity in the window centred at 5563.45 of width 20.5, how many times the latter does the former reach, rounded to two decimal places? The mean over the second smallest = 0.94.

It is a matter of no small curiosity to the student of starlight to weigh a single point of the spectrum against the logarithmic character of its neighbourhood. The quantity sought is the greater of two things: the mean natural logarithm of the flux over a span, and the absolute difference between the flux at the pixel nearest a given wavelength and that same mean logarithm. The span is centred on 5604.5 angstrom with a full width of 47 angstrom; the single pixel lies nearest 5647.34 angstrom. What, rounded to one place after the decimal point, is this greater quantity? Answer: 10.4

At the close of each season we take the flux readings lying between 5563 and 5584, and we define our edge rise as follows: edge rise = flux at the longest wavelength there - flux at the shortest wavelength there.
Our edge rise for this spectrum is -1.0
